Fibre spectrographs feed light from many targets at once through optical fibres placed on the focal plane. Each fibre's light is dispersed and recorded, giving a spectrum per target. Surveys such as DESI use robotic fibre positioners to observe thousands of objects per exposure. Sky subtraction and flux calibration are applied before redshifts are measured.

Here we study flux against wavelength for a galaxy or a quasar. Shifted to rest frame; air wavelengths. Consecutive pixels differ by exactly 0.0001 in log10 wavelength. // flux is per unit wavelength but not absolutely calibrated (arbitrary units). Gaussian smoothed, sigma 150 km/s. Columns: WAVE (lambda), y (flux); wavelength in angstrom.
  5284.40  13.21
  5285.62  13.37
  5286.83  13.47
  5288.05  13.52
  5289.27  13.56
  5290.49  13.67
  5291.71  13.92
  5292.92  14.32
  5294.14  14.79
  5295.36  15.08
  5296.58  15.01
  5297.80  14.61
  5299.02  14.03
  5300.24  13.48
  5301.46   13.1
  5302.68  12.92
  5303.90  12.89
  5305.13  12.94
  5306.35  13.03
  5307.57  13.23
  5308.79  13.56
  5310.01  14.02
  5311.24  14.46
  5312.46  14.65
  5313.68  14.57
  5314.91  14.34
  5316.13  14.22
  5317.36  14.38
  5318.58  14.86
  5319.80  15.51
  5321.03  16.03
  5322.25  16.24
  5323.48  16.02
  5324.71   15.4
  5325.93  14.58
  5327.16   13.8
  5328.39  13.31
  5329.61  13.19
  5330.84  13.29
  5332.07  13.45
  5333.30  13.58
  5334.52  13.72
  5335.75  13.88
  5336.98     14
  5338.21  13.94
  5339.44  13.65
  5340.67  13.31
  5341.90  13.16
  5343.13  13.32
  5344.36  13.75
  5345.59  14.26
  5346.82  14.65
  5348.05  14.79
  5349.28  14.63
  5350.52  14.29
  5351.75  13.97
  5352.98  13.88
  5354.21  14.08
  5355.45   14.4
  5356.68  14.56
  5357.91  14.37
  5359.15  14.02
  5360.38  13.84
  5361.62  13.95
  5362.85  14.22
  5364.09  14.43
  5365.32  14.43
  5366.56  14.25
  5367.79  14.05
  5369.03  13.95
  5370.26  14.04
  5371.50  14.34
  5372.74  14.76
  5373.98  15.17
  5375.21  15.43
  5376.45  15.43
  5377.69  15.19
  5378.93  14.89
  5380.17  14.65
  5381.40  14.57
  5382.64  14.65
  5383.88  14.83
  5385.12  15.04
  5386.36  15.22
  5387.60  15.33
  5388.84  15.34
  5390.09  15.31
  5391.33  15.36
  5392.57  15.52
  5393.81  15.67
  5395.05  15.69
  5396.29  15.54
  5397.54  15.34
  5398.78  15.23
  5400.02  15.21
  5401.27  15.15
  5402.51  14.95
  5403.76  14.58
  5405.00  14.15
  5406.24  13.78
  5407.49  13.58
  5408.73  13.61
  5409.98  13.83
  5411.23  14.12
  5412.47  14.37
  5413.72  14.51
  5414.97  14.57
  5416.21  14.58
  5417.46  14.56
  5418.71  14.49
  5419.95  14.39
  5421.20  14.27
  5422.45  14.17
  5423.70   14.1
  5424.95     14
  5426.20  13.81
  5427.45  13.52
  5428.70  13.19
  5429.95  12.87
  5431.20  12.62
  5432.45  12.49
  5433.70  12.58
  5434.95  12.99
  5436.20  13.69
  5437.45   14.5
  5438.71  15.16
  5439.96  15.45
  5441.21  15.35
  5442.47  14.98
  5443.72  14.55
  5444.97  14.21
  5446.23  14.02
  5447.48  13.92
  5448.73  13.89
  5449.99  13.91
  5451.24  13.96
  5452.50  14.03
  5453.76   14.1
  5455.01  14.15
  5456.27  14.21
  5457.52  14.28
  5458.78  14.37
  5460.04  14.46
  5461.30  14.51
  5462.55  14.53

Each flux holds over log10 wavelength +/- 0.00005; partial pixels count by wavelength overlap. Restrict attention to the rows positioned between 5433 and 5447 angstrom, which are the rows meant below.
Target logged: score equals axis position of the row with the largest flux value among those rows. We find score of 5439.96 angstrom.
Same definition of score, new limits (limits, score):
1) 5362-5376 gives 5375.21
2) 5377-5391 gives 5388.84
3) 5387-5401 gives 5395.05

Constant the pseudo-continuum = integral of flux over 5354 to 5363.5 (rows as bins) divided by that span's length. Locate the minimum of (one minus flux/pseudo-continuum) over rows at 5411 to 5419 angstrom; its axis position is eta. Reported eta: 5416.21 angstrom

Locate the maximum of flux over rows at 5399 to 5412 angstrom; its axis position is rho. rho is 5400.02 angstrom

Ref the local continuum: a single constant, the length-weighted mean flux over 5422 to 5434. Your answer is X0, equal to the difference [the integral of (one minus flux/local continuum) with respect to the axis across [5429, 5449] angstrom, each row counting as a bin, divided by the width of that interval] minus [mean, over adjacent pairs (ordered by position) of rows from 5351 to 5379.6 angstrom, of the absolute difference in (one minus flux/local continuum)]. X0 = -0.06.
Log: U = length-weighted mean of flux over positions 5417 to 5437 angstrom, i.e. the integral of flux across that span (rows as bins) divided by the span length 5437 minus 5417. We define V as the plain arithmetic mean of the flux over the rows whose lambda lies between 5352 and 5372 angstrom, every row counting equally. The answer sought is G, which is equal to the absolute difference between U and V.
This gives 0.56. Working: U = 13.6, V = 14.2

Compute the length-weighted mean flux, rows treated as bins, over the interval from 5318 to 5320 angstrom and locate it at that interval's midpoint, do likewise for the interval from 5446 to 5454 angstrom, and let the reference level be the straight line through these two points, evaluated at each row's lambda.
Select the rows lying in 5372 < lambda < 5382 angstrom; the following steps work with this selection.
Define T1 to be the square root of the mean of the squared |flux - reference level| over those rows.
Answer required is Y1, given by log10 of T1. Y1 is -0.3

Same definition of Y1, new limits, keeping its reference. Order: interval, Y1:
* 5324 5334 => 0.2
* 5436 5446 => 0.0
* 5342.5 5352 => -0.1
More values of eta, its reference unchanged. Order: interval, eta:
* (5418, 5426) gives 5418.71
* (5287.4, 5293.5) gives 5292.92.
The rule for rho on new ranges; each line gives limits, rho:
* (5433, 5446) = 5439.96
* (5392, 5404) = 5395.05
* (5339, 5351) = 5348.05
